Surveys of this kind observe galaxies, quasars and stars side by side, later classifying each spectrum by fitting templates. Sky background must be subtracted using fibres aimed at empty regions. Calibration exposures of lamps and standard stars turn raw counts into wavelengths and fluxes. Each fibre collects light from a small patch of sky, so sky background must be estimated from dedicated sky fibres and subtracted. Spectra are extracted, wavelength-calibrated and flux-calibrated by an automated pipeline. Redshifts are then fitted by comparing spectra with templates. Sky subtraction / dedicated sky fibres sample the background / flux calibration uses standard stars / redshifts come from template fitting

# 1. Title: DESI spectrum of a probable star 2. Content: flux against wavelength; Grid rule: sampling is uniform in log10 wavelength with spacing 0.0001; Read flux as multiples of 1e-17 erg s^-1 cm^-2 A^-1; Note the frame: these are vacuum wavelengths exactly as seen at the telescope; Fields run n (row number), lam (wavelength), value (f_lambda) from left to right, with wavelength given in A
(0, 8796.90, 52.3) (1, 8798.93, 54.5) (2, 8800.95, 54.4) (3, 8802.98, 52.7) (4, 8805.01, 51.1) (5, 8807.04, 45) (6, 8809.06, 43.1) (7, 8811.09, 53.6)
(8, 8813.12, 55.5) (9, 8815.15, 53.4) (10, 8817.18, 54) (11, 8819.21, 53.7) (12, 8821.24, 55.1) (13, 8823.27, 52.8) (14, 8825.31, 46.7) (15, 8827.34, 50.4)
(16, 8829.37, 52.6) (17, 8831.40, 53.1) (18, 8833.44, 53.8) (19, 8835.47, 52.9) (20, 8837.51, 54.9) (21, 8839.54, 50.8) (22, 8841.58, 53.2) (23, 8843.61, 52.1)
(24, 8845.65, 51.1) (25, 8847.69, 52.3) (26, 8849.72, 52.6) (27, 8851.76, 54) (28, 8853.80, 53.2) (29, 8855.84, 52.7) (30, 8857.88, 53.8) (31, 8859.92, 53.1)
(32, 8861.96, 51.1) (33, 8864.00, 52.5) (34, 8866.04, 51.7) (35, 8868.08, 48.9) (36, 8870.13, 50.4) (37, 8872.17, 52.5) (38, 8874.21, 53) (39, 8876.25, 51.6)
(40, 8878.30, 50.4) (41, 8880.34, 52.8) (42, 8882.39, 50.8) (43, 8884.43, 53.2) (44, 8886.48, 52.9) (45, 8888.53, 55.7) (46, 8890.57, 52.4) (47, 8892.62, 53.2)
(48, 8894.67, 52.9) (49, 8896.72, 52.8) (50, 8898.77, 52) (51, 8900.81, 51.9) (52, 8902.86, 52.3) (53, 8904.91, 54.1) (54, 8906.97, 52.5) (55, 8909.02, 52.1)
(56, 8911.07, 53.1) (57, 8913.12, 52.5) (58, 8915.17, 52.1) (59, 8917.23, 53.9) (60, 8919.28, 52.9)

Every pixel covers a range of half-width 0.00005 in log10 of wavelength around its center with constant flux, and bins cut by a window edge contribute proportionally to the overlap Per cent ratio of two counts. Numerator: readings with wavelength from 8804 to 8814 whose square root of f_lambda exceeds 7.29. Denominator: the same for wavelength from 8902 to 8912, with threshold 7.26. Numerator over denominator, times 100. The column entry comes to 100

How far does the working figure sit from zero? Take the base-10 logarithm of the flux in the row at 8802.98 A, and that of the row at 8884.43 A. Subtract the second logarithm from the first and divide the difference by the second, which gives -0.0024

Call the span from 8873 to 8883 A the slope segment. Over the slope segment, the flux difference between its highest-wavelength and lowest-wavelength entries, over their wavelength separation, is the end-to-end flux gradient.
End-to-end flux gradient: -0.3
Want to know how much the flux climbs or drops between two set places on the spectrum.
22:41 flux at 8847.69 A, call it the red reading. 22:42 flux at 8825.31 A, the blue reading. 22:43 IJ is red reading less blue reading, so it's 5.6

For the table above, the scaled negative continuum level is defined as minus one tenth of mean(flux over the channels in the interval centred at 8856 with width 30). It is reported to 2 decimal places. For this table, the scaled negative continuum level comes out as -5.22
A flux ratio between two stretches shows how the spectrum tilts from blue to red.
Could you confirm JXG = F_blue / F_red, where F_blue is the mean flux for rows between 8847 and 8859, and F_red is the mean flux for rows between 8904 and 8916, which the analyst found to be 1.01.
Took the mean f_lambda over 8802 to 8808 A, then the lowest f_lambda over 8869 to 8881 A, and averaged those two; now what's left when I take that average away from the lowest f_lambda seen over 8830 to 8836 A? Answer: 2.9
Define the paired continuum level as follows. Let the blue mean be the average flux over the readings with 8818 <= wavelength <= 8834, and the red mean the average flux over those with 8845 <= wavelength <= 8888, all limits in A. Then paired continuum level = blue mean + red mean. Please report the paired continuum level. 104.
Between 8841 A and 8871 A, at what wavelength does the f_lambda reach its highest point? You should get 8851.76 A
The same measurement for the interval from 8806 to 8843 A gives 8813.12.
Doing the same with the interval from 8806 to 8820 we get 8813.12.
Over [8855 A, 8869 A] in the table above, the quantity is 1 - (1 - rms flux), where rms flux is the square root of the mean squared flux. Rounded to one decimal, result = 52.0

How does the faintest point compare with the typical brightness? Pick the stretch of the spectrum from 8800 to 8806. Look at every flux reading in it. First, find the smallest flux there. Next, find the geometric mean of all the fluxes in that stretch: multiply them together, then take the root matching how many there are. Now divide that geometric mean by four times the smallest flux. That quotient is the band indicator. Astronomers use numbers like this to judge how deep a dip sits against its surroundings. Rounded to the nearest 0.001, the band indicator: 0.258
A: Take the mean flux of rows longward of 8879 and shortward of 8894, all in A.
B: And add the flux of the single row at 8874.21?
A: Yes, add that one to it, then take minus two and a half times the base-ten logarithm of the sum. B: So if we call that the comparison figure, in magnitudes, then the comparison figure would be -5.063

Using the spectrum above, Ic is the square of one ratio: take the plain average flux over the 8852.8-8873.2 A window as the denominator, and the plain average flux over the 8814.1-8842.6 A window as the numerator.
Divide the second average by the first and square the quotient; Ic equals 1.03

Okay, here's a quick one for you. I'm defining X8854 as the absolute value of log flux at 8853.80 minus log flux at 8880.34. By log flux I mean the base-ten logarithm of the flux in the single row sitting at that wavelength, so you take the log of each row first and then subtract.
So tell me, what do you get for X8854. 0.0033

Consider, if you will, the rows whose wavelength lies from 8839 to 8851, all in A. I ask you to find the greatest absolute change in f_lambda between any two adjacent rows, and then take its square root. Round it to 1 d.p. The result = 1.5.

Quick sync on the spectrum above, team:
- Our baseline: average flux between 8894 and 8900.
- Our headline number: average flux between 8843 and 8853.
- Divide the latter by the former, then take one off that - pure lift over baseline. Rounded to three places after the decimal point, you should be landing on -0.003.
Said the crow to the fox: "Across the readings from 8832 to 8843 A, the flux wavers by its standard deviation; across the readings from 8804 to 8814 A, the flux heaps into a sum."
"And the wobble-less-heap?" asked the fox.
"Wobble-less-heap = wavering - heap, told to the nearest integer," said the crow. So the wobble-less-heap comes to -247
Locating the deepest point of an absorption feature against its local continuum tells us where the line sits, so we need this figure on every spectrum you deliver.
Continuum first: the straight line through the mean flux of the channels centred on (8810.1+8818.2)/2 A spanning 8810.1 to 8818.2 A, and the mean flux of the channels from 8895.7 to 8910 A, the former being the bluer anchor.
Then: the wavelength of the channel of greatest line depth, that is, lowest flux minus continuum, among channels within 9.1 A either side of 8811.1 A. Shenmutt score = 8809.06 A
